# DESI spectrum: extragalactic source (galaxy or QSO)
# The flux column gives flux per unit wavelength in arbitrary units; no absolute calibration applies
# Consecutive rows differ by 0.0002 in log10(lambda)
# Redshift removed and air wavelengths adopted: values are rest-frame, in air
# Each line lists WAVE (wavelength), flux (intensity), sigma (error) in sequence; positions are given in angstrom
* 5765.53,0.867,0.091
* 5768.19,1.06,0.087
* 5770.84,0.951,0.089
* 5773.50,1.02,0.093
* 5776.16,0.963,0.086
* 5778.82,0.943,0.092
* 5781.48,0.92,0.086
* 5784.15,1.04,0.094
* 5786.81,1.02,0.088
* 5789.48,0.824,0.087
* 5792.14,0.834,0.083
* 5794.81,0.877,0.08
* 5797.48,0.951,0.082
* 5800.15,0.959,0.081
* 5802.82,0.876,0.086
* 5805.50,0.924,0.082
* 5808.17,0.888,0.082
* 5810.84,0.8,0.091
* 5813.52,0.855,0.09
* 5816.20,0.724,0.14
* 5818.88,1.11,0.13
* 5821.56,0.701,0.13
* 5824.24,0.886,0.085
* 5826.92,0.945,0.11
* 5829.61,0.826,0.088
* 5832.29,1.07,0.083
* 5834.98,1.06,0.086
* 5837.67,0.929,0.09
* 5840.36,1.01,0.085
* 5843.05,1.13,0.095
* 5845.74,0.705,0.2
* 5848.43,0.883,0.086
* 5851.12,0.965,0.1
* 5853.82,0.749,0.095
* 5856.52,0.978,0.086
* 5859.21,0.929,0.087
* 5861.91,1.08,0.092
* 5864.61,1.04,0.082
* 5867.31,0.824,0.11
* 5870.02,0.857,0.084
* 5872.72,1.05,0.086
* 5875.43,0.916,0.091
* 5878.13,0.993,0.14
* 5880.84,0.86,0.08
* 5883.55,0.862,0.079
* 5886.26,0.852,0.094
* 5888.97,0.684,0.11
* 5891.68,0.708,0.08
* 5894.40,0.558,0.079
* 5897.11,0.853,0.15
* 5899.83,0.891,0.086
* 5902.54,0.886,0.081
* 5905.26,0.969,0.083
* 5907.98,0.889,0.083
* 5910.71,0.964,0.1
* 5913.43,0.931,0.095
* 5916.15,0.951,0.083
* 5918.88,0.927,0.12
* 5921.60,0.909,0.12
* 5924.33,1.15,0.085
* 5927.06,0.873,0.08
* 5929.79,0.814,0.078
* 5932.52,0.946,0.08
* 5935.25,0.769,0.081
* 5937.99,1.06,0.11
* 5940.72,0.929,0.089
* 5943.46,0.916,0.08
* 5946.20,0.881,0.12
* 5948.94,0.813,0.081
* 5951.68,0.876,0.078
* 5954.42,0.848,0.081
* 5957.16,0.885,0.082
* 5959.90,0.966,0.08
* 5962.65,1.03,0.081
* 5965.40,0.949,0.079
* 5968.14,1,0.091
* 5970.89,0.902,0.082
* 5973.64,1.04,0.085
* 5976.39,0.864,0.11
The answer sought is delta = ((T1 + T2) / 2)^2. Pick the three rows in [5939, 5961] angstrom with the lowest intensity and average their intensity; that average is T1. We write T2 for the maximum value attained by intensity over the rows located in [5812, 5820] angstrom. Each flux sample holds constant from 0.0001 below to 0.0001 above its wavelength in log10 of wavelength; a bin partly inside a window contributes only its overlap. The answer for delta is 0.956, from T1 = 0.85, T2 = 1.11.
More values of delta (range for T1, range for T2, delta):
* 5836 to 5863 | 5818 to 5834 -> 0.892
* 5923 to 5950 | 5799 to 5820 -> 0.911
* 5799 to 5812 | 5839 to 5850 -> 0.985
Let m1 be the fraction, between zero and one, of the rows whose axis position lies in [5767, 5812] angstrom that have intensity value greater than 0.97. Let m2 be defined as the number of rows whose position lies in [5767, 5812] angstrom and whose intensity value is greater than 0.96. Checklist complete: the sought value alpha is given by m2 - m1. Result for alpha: 4.8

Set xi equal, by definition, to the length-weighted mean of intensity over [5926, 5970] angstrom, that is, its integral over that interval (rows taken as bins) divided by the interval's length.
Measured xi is 0.91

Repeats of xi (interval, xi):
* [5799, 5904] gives 0.89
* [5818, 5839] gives 0.94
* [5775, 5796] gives 0.93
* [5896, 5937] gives 0.92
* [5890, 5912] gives 0.84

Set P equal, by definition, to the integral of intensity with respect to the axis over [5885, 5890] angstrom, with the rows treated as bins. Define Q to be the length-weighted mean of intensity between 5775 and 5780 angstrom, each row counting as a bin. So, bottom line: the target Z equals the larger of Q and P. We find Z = 3.9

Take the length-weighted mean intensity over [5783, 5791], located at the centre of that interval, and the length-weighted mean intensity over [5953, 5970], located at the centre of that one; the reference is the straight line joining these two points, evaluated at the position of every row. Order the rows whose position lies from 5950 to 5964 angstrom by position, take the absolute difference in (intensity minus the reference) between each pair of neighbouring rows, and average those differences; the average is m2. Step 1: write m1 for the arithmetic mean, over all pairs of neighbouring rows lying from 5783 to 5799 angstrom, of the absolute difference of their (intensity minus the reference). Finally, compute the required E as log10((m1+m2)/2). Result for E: -1.22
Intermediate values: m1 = 0.07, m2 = 0.053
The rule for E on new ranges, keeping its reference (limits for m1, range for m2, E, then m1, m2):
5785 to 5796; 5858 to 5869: -0.96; 0.08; 0.136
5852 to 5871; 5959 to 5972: -1.02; 0.12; 0.073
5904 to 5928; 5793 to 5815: -1.12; 0.10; 0.056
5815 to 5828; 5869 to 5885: -0.74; 0.26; 0.108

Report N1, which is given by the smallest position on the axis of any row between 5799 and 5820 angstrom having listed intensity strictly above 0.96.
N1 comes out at 5818.88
